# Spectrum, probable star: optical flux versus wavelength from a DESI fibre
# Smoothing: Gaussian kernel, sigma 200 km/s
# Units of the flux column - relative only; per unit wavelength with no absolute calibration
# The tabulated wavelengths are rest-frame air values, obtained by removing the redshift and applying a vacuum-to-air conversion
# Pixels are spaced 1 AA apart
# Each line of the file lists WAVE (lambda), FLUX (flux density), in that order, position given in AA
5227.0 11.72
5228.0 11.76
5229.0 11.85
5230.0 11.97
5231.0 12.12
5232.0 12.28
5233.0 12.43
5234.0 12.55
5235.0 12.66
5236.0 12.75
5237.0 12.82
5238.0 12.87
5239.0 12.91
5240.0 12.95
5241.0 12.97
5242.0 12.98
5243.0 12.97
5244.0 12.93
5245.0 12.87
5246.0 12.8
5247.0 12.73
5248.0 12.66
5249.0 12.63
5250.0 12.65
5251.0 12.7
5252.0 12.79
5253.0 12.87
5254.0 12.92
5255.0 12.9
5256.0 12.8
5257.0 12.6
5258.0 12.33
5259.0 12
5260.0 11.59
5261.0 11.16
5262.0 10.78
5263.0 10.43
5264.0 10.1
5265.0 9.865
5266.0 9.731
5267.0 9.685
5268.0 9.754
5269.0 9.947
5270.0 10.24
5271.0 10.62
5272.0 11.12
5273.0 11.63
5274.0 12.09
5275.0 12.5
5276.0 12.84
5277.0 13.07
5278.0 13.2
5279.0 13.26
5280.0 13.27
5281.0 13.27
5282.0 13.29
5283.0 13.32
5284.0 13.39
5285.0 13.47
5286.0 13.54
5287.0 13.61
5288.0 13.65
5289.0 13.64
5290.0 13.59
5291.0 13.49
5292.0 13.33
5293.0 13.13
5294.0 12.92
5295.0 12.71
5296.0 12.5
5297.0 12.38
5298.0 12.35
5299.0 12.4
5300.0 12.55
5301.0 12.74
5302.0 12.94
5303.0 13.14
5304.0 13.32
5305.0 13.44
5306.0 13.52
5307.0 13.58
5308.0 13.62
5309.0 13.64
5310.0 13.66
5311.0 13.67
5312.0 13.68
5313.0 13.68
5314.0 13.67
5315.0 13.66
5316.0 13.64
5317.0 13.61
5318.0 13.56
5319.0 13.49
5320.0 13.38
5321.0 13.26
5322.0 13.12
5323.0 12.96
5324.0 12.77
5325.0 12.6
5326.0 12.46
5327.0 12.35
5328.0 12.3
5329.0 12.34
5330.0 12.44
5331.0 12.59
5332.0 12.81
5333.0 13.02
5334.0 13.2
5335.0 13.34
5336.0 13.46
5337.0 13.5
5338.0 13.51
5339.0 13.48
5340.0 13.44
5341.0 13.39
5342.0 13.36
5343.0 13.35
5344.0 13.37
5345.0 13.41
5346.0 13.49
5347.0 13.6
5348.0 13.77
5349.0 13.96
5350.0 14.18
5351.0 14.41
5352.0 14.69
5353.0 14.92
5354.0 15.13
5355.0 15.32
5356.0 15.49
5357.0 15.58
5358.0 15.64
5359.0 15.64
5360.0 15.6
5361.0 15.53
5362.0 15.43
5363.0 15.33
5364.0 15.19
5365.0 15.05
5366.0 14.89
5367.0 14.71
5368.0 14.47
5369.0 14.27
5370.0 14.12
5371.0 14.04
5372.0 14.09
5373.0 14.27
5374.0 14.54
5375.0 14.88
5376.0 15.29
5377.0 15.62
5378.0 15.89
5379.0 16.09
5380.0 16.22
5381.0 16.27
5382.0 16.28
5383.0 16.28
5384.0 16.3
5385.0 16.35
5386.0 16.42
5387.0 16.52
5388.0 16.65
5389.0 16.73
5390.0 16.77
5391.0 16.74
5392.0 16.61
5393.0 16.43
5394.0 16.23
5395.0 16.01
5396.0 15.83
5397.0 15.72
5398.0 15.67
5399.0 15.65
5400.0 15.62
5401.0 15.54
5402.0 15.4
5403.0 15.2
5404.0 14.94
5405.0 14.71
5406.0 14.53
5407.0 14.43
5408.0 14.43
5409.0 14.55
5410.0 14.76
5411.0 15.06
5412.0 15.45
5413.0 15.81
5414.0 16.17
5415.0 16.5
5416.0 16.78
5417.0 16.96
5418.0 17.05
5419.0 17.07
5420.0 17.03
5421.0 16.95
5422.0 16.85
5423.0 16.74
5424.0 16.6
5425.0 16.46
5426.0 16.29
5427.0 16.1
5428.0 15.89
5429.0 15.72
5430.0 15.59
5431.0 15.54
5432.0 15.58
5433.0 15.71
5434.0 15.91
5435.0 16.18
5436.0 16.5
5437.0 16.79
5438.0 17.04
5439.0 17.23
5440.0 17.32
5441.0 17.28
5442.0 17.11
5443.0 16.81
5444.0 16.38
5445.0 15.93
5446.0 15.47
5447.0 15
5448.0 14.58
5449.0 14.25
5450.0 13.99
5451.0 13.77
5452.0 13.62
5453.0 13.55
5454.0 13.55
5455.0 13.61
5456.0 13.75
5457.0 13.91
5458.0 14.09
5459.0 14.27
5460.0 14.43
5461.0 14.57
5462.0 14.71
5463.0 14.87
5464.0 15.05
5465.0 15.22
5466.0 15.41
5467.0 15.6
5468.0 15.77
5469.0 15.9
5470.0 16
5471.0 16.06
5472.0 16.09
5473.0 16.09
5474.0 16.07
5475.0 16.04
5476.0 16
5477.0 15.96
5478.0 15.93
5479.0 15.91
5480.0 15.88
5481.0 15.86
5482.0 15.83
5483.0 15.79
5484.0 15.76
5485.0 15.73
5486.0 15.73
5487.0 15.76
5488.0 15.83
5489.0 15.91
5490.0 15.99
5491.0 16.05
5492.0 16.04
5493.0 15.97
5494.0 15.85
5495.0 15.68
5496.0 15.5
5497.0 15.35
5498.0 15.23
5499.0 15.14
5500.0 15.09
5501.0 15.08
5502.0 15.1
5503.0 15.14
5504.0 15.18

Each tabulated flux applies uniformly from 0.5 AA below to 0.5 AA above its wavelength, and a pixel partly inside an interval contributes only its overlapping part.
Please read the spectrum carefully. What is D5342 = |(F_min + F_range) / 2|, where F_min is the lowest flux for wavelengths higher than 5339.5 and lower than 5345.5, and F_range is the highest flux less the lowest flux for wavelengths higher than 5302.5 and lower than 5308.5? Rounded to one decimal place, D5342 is 6.9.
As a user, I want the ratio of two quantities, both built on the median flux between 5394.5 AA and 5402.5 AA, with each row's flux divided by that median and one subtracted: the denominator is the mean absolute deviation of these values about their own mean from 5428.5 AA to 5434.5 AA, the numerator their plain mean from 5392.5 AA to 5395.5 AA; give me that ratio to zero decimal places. 5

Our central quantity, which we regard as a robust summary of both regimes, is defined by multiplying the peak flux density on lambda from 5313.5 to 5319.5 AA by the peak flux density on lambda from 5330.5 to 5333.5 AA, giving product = 178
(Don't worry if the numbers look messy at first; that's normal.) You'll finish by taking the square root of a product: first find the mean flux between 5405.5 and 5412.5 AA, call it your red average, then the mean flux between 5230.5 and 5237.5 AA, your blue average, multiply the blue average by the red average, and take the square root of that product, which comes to 13.6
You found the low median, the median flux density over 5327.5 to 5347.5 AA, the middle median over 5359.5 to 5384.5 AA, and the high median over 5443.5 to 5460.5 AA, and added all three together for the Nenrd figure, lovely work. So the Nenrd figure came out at 42.7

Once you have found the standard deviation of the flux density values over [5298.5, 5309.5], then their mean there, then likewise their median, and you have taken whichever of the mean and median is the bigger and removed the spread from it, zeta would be 12.9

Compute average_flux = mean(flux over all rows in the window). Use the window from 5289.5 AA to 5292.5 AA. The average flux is 13.5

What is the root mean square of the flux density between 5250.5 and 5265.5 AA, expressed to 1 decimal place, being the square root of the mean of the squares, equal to 11.9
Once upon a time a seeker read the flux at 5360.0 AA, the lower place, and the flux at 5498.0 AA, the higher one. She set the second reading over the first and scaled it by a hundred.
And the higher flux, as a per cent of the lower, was 98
